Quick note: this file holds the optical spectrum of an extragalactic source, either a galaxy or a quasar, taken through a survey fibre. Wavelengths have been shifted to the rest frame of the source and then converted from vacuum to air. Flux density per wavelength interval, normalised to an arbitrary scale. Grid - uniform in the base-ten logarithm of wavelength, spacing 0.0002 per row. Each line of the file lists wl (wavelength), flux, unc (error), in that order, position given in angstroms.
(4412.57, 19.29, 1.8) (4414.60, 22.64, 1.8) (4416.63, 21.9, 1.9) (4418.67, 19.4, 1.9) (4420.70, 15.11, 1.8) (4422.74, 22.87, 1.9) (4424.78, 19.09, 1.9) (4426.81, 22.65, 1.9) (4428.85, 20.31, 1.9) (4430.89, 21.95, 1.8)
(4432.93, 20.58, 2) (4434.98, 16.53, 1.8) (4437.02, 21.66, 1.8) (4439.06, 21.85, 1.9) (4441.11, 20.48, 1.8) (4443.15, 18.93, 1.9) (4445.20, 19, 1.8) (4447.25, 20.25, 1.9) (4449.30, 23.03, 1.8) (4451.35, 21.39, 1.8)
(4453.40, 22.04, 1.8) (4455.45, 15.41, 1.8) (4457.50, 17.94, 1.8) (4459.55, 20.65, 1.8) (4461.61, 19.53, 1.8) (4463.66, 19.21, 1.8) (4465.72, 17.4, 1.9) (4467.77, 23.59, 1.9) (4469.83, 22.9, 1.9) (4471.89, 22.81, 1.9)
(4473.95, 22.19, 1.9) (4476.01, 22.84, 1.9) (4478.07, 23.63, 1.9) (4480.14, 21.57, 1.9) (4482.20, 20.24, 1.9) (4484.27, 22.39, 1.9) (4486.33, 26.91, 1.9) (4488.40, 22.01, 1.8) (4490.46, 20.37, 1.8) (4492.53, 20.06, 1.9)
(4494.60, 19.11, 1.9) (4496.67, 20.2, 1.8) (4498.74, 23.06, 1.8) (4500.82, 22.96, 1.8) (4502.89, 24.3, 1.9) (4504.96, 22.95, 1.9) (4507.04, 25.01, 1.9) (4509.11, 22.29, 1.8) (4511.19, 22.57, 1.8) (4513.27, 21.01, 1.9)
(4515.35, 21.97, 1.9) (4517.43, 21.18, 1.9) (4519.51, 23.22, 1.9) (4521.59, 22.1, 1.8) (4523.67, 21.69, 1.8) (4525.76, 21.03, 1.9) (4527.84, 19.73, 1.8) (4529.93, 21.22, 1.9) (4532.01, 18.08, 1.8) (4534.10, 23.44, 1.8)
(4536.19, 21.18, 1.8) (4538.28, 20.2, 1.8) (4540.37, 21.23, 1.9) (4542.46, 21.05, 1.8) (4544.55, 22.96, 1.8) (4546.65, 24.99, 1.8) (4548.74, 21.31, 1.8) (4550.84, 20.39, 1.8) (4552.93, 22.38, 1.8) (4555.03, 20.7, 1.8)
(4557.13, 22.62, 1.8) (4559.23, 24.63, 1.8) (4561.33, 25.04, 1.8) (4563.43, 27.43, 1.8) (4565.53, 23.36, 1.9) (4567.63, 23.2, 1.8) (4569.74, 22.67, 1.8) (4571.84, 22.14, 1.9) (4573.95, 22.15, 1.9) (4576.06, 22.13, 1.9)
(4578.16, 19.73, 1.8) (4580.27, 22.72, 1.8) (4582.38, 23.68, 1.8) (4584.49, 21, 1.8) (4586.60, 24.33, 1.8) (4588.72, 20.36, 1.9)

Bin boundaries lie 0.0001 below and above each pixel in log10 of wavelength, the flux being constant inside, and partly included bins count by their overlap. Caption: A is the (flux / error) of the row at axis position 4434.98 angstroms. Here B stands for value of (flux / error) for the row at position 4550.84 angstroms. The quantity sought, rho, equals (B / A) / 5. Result 0.25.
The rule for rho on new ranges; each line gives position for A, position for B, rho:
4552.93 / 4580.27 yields 0.20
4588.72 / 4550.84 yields 0.21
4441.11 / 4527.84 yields 0.19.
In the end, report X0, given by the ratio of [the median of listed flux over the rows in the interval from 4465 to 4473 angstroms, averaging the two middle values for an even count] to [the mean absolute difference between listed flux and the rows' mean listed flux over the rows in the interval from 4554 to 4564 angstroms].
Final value 12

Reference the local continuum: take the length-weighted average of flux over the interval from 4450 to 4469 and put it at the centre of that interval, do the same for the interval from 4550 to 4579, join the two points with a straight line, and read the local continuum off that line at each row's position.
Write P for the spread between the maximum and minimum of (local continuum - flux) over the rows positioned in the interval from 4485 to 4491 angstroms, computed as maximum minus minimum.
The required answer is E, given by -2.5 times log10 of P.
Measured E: -2.1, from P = 6.7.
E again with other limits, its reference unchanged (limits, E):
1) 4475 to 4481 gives -0.8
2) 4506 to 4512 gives -1.1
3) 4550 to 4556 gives -0.7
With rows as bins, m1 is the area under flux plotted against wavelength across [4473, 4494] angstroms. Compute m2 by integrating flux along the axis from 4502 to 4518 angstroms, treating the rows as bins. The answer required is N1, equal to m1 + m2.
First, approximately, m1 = 465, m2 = 363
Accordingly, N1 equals 828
